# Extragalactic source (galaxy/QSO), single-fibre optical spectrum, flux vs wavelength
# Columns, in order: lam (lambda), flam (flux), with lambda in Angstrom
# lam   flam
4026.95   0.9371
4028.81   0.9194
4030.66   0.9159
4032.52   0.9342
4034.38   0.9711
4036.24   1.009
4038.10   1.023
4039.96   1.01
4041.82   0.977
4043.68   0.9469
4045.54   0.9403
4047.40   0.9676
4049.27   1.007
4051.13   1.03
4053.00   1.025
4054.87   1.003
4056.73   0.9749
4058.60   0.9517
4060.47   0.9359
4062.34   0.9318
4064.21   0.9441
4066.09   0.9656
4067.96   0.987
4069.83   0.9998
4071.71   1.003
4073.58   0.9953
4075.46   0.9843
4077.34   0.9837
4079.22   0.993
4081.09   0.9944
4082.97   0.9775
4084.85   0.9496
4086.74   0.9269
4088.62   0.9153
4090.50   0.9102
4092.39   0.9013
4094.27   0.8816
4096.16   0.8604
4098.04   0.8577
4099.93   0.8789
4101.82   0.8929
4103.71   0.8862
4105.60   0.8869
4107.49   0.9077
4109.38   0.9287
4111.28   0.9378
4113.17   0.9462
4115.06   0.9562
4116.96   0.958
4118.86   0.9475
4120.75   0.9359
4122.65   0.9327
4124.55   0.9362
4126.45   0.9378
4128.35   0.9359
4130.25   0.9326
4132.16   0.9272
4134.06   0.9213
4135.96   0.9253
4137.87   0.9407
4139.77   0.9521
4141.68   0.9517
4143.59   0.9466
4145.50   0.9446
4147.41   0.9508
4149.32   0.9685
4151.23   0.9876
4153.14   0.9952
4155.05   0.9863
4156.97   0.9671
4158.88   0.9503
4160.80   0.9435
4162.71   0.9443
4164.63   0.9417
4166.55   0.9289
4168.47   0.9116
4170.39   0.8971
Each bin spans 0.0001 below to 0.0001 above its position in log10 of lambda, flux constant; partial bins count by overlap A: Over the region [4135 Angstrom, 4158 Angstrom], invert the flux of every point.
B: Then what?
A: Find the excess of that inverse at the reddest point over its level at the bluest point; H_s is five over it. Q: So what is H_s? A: -107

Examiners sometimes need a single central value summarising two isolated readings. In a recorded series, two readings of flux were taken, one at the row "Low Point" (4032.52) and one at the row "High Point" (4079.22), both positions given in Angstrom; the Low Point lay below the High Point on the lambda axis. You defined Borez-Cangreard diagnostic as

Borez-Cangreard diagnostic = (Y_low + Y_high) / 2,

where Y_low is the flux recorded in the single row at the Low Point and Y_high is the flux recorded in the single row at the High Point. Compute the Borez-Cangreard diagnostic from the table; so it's 0.964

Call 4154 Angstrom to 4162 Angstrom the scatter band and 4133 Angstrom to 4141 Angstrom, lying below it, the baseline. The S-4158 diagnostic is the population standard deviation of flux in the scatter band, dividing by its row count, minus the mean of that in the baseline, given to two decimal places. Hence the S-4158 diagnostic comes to -0.92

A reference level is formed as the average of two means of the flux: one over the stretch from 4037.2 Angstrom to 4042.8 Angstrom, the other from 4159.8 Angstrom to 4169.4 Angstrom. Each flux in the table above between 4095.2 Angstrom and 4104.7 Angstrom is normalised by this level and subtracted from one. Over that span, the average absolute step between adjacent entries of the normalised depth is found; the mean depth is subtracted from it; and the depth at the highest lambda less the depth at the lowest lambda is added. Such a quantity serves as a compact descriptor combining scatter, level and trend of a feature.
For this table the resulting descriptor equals -0.11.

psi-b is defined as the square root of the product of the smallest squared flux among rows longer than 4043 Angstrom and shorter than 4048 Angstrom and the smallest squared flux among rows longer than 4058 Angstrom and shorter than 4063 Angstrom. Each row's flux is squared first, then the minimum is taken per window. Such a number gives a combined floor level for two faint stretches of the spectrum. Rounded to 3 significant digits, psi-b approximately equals 0.876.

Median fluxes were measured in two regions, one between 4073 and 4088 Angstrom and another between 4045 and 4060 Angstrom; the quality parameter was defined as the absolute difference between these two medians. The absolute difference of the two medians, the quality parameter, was 0.00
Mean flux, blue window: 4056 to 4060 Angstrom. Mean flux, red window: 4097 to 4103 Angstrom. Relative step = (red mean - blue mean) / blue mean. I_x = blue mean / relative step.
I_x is -11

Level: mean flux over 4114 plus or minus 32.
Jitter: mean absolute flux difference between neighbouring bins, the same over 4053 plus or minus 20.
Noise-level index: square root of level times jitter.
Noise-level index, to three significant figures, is 0.135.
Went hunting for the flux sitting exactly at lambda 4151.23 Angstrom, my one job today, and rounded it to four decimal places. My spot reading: 0.9876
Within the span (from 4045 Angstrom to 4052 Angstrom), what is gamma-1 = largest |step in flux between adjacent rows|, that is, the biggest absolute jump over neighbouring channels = 0.039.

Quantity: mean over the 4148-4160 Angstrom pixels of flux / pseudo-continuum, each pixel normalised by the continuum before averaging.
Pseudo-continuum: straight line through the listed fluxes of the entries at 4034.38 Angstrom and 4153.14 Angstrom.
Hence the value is 0.98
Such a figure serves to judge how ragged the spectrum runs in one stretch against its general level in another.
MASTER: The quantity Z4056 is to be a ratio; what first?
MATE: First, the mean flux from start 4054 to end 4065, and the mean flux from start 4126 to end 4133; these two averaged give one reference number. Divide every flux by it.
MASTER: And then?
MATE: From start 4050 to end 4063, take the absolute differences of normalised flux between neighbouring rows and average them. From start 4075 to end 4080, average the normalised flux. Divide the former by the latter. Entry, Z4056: 0.017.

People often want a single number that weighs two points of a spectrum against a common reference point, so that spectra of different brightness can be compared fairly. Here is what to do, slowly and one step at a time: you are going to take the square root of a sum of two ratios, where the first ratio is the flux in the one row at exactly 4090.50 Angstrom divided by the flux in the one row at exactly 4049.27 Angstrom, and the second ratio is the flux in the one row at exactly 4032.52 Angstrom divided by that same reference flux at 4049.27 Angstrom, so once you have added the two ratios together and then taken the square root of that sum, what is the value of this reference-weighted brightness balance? 1.35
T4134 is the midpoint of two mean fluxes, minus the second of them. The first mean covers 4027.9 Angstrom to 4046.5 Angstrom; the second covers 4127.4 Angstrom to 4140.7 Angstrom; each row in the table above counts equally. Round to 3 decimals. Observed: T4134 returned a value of 0.016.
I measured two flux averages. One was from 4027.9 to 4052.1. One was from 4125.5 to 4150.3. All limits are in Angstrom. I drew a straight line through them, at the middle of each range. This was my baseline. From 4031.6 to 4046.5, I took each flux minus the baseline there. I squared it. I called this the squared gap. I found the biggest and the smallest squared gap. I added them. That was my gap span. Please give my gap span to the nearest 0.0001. 0.0024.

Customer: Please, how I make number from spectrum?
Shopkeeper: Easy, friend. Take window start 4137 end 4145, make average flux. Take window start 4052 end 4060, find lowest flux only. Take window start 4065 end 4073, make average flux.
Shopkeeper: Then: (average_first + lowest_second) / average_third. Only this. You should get 1.92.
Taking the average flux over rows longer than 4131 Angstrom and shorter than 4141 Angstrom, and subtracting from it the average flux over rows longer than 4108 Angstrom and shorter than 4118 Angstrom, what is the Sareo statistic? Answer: -0.01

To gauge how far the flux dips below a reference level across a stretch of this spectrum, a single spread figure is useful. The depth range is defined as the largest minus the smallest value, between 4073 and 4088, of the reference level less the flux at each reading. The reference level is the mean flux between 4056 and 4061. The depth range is 0.07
